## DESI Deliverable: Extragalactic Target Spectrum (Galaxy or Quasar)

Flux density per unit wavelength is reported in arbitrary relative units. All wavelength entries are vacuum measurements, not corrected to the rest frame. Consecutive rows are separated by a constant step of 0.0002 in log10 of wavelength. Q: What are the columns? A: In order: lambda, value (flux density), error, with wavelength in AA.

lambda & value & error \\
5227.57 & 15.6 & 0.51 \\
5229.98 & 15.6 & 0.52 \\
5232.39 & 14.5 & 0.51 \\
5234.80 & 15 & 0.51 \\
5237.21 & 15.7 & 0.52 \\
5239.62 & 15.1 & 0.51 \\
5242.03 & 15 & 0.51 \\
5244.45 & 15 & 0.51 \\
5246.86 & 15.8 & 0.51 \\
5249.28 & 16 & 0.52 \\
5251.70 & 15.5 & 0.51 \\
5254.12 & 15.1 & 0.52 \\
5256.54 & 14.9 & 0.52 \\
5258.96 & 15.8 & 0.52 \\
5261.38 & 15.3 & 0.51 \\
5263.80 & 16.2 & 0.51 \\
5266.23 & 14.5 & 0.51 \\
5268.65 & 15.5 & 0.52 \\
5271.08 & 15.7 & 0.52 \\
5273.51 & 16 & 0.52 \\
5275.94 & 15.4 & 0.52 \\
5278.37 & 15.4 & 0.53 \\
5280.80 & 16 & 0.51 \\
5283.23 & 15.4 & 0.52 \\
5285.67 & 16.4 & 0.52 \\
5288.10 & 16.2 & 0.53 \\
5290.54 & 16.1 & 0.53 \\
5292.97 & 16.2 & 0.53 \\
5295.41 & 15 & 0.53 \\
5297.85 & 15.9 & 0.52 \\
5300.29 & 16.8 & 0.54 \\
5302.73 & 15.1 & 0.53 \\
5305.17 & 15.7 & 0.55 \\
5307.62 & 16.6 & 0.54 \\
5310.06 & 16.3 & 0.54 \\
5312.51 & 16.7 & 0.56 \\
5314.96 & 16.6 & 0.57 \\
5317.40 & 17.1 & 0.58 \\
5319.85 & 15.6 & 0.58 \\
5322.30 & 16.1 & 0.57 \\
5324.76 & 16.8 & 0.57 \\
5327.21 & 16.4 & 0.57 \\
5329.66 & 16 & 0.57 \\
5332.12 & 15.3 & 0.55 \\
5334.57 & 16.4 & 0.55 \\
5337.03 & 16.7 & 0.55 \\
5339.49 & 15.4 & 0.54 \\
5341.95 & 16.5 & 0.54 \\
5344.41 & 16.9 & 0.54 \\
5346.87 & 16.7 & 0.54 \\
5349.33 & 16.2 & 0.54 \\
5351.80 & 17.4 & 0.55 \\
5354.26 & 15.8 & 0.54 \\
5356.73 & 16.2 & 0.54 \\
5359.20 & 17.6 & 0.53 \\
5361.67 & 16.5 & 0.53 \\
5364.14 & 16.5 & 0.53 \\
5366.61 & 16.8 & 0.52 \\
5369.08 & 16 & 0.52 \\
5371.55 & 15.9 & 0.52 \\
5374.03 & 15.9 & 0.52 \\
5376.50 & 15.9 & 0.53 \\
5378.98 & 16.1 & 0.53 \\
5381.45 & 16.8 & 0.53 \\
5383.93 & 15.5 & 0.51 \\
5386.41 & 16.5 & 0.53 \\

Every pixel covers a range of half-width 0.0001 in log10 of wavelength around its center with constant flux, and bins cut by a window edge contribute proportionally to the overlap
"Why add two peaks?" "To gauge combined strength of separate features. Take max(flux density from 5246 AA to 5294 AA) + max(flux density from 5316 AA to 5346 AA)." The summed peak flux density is 33.5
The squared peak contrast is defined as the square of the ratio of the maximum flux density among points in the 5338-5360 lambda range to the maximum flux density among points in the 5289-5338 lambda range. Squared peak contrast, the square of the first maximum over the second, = 1.06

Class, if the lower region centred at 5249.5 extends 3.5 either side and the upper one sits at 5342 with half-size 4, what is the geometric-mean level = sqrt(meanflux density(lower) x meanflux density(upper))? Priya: 16.0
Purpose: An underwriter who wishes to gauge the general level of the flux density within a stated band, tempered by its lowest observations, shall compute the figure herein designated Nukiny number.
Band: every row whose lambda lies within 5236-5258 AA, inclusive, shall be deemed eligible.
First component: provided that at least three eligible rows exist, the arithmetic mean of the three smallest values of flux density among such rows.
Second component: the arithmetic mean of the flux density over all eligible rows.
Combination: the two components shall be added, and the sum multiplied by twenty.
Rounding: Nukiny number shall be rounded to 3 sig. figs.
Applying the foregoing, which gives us 606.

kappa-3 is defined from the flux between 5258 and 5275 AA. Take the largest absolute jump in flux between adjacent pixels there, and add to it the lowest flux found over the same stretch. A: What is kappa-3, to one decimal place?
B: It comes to 16.2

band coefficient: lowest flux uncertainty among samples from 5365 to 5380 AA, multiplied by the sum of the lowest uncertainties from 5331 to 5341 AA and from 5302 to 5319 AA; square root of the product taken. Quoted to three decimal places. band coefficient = 0.746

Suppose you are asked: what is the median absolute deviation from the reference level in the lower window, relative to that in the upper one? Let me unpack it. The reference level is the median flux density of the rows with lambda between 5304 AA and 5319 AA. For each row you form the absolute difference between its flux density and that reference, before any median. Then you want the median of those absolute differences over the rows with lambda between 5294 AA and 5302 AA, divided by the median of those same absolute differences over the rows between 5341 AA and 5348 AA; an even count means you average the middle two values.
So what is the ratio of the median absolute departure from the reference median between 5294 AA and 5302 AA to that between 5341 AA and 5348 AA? 7.0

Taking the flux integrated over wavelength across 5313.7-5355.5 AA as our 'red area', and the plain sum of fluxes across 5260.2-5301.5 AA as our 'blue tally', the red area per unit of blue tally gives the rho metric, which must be 2.55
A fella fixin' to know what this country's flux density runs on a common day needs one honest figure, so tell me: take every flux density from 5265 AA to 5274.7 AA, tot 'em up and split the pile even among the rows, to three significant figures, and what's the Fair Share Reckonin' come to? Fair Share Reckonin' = 15.4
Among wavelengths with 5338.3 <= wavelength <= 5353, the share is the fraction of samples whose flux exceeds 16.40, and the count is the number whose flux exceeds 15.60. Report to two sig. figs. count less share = 4.3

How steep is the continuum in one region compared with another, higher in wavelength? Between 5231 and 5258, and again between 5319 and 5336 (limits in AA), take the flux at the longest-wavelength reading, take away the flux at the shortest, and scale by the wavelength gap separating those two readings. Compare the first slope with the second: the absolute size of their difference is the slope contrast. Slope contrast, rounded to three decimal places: 0.038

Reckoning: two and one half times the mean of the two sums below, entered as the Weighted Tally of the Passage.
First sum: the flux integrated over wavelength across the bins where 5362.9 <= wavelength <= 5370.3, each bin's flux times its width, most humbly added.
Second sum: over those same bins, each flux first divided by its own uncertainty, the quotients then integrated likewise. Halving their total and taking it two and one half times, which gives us 443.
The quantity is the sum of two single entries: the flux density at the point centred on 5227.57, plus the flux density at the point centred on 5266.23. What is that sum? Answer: 30.10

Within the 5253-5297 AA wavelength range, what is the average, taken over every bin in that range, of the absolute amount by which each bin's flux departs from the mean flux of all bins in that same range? 0.45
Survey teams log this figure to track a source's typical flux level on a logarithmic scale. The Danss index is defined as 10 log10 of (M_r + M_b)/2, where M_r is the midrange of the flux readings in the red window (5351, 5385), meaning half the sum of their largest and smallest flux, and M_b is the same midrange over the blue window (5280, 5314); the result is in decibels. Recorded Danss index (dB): 12.10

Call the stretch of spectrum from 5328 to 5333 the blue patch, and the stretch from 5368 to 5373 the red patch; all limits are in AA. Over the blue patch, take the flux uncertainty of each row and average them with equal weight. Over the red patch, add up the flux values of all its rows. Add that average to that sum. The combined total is 32.5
